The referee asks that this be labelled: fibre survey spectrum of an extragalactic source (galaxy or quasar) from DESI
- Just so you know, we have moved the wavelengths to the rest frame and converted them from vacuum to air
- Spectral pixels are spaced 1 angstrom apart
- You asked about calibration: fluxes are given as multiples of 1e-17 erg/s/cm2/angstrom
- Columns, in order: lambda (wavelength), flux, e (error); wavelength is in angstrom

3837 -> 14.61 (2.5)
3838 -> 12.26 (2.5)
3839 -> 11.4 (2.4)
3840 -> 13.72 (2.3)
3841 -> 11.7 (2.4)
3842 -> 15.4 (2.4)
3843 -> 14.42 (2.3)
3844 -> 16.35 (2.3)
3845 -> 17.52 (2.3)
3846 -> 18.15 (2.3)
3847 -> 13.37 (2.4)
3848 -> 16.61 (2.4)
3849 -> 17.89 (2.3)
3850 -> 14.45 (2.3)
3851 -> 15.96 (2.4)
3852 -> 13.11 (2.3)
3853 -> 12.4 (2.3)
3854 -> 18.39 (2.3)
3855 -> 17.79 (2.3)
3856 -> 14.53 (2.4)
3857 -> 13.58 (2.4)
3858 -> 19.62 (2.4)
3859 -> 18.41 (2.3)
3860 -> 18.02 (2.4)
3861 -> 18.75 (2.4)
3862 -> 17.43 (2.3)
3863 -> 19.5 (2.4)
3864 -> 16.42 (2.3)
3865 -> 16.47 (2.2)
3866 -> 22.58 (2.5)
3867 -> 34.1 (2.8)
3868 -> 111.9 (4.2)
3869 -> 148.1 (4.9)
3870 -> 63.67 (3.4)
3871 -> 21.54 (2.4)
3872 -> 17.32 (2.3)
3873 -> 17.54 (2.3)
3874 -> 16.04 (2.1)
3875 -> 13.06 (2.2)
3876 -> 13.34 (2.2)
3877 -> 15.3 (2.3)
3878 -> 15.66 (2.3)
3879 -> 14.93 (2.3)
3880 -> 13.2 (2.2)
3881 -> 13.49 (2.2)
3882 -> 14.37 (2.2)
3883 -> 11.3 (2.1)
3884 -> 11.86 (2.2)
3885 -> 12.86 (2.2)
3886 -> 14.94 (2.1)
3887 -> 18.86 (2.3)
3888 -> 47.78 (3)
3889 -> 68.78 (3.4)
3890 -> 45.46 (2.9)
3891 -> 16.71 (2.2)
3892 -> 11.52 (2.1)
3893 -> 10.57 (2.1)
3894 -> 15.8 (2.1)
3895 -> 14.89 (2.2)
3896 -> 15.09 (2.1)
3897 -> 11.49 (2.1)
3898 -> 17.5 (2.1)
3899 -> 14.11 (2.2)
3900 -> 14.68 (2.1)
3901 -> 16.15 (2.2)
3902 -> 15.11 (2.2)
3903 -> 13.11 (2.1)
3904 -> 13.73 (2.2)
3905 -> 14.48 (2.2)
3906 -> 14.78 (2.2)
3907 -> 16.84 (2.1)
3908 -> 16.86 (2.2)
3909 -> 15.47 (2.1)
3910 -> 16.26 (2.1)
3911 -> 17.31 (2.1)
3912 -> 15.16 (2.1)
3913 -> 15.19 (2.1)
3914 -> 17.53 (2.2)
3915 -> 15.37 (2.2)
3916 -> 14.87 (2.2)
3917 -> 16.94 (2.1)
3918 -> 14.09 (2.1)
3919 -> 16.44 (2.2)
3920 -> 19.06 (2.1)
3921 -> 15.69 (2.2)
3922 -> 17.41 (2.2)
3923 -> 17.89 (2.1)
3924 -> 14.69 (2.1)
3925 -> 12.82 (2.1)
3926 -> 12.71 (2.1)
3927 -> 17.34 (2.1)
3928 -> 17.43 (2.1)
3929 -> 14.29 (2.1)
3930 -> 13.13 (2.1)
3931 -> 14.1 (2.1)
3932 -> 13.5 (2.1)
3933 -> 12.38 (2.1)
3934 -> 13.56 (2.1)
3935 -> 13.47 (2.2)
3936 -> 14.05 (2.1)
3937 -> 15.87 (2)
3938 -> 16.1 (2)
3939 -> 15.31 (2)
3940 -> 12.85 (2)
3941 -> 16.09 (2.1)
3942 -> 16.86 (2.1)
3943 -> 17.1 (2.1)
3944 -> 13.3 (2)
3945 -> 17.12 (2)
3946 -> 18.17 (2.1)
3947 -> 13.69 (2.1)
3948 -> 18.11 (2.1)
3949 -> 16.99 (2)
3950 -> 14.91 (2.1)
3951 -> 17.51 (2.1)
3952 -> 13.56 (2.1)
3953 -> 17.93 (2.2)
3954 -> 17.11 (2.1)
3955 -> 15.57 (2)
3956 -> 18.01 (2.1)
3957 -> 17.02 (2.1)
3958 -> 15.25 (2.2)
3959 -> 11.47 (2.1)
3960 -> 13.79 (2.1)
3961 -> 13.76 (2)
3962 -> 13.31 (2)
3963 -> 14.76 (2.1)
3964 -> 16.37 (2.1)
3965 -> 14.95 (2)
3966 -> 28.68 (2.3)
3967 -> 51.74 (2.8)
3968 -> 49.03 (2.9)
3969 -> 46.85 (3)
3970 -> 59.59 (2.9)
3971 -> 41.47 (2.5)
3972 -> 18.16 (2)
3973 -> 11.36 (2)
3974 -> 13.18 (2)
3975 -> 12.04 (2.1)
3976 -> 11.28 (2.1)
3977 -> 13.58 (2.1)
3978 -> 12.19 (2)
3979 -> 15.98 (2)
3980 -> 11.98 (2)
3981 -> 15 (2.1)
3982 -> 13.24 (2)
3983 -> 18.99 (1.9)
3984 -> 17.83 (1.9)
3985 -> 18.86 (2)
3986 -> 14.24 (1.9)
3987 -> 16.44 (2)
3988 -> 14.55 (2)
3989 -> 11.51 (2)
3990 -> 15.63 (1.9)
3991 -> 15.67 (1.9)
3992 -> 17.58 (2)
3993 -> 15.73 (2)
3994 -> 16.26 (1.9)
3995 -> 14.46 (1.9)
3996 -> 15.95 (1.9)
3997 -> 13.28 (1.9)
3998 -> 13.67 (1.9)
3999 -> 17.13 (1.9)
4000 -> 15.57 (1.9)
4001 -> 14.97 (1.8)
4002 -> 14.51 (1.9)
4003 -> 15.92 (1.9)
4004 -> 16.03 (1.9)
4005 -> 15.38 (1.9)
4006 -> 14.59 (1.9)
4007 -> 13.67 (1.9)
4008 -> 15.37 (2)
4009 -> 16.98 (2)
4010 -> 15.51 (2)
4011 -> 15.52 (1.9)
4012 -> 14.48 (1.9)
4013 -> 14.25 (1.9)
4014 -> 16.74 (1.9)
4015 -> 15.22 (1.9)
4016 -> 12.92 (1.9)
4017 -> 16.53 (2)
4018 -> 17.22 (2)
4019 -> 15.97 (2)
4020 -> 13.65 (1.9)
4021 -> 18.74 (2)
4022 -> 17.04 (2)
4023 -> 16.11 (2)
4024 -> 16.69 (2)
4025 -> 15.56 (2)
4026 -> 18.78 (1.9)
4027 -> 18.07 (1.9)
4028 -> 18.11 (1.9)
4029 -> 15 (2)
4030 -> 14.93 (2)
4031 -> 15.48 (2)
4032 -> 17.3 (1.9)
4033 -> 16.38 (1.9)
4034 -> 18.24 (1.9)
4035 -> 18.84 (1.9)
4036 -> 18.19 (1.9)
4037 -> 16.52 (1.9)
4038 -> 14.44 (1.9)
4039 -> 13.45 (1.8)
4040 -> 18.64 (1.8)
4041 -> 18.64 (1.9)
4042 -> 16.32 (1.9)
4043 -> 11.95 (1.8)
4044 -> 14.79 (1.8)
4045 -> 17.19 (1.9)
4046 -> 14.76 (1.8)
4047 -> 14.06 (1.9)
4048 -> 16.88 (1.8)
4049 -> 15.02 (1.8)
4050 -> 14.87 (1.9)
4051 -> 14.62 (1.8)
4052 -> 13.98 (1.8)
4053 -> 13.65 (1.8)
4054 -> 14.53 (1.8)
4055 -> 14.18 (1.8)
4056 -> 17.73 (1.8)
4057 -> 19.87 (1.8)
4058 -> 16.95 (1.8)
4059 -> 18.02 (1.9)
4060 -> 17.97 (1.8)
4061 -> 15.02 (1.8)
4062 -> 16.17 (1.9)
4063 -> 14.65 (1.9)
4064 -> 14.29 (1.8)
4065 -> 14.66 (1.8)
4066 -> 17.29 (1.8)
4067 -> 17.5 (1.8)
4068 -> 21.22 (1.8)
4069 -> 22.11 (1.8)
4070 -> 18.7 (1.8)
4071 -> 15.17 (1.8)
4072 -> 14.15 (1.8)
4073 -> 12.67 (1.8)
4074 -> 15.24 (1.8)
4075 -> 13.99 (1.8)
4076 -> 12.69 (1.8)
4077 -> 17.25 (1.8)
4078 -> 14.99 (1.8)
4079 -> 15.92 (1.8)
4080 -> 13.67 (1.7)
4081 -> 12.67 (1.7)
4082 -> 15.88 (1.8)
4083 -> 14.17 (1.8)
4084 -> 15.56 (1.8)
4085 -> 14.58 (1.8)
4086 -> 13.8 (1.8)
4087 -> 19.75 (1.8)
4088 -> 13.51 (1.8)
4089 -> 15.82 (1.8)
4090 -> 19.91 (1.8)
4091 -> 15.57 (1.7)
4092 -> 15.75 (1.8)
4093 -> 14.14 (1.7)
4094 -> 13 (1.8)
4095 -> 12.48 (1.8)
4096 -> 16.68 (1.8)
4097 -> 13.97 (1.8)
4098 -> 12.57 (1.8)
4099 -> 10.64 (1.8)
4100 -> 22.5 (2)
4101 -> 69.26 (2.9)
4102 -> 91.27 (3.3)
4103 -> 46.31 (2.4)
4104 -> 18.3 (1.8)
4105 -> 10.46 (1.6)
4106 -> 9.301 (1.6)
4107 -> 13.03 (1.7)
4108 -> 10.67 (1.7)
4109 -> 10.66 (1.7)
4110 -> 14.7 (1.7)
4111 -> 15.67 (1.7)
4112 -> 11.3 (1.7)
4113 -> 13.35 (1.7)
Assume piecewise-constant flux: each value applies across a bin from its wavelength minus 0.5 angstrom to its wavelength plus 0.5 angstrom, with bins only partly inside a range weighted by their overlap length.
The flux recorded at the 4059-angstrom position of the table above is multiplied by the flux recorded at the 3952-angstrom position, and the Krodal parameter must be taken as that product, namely 244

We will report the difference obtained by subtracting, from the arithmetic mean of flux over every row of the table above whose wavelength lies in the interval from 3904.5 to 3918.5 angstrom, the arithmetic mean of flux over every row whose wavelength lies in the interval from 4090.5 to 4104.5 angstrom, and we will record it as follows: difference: -11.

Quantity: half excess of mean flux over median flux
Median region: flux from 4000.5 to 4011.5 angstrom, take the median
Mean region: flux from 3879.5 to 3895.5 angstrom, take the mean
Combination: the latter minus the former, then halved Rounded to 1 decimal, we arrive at 3.0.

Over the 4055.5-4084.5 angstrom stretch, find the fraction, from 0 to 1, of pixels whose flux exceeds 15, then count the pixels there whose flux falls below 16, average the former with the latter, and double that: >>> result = 17.6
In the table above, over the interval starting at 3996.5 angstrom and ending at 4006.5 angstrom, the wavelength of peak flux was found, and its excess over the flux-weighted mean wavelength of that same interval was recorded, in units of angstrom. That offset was -2.6 angstrom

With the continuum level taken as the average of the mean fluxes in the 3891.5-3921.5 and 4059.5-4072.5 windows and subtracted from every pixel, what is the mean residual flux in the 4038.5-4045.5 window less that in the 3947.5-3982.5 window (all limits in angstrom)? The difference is -4.3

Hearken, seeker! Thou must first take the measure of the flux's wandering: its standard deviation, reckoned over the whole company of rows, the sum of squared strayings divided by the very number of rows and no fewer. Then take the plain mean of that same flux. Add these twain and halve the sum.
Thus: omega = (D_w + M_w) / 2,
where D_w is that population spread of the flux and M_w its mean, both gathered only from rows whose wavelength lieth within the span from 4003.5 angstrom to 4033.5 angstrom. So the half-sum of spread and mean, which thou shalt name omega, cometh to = 8.7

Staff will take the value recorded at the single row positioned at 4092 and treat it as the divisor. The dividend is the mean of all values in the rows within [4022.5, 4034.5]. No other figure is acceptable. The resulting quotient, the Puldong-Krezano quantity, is 1.06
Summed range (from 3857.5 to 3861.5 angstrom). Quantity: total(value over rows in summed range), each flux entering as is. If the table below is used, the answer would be 75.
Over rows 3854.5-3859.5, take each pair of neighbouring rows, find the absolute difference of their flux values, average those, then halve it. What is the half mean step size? 1.4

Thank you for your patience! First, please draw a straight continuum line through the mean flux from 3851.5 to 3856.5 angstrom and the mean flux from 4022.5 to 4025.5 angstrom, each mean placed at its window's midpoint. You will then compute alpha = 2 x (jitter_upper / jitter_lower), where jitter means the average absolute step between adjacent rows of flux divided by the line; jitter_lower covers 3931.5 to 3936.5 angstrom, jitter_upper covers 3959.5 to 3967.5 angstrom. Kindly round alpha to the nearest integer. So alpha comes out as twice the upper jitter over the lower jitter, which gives 16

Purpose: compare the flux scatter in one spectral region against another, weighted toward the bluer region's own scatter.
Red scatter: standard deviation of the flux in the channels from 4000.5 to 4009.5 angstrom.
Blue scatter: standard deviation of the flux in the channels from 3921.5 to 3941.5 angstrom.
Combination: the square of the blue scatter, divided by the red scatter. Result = 3.3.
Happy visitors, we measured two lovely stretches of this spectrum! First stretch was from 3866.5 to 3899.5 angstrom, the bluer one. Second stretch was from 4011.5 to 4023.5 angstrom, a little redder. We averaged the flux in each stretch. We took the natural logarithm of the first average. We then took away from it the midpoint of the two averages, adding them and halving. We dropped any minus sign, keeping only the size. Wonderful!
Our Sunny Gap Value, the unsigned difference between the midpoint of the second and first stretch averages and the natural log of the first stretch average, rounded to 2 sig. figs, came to 18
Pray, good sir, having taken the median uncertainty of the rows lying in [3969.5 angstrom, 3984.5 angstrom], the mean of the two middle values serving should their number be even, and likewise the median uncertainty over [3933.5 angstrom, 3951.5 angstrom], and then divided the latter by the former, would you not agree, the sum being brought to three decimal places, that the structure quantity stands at 1.050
